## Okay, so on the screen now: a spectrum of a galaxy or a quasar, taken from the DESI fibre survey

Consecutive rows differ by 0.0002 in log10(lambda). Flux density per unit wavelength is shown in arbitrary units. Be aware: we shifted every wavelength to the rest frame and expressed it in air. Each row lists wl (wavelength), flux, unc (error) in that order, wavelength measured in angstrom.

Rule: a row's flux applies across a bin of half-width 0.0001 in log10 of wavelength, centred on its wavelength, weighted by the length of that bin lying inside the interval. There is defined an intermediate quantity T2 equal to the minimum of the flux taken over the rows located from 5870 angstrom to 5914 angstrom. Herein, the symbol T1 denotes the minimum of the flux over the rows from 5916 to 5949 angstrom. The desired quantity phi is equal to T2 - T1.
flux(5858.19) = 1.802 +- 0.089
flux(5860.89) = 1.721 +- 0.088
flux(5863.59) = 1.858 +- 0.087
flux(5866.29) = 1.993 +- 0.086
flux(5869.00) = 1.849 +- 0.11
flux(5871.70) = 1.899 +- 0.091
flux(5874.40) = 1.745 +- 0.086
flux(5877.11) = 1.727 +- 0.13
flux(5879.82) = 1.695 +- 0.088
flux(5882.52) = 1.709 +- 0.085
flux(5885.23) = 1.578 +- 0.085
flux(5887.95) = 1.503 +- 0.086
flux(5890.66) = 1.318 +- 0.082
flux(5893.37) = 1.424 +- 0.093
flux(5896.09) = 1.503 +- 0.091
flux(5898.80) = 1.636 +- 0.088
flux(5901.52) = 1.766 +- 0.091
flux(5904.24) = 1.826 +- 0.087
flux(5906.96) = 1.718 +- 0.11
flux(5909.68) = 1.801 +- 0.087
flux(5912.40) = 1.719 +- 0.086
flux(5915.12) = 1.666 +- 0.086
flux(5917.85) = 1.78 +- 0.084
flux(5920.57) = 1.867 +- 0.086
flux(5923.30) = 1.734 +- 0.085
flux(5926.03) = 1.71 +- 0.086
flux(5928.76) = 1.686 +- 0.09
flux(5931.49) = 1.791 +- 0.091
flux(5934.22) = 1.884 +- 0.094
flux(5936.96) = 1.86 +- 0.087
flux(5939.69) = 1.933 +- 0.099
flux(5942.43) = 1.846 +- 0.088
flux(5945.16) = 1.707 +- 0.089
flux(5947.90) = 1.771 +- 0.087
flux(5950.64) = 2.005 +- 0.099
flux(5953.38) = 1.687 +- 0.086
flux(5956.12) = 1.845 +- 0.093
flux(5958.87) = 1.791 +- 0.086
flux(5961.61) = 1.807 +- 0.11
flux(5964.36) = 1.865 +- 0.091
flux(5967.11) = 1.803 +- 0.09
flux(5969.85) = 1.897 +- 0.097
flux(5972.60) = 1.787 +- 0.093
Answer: -0.4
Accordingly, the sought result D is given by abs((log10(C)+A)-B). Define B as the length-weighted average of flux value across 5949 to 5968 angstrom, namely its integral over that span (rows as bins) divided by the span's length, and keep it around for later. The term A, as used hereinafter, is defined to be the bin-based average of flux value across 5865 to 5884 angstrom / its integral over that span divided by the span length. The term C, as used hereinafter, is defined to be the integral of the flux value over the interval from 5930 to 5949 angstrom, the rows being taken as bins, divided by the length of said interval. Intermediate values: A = 1.80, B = 1.83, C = 1.83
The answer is 0.23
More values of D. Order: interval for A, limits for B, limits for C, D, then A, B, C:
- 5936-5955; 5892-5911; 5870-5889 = 0.39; 1.83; 1.67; 1.70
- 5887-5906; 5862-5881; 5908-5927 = 0.01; 1.57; 1.82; 1.75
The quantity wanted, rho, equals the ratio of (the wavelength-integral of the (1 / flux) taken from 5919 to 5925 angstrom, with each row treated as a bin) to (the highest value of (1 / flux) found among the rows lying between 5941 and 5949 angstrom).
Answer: 6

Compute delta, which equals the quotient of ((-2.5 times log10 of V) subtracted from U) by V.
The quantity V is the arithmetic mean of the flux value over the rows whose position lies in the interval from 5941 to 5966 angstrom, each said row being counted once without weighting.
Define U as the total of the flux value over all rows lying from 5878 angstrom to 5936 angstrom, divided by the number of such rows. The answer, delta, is 1.28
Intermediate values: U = 1.68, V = 1.81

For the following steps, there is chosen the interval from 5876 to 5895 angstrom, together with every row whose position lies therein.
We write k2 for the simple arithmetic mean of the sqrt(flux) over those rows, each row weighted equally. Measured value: 1.250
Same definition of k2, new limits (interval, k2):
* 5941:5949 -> 1.332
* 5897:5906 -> 1.320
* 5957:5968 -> 1.348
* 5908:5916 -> 1.315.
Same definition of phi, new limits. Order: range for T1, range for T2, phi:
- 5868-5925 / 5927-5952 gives 0.4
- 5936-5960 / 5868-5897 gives -0.4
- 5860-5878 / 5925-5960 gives 0.0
